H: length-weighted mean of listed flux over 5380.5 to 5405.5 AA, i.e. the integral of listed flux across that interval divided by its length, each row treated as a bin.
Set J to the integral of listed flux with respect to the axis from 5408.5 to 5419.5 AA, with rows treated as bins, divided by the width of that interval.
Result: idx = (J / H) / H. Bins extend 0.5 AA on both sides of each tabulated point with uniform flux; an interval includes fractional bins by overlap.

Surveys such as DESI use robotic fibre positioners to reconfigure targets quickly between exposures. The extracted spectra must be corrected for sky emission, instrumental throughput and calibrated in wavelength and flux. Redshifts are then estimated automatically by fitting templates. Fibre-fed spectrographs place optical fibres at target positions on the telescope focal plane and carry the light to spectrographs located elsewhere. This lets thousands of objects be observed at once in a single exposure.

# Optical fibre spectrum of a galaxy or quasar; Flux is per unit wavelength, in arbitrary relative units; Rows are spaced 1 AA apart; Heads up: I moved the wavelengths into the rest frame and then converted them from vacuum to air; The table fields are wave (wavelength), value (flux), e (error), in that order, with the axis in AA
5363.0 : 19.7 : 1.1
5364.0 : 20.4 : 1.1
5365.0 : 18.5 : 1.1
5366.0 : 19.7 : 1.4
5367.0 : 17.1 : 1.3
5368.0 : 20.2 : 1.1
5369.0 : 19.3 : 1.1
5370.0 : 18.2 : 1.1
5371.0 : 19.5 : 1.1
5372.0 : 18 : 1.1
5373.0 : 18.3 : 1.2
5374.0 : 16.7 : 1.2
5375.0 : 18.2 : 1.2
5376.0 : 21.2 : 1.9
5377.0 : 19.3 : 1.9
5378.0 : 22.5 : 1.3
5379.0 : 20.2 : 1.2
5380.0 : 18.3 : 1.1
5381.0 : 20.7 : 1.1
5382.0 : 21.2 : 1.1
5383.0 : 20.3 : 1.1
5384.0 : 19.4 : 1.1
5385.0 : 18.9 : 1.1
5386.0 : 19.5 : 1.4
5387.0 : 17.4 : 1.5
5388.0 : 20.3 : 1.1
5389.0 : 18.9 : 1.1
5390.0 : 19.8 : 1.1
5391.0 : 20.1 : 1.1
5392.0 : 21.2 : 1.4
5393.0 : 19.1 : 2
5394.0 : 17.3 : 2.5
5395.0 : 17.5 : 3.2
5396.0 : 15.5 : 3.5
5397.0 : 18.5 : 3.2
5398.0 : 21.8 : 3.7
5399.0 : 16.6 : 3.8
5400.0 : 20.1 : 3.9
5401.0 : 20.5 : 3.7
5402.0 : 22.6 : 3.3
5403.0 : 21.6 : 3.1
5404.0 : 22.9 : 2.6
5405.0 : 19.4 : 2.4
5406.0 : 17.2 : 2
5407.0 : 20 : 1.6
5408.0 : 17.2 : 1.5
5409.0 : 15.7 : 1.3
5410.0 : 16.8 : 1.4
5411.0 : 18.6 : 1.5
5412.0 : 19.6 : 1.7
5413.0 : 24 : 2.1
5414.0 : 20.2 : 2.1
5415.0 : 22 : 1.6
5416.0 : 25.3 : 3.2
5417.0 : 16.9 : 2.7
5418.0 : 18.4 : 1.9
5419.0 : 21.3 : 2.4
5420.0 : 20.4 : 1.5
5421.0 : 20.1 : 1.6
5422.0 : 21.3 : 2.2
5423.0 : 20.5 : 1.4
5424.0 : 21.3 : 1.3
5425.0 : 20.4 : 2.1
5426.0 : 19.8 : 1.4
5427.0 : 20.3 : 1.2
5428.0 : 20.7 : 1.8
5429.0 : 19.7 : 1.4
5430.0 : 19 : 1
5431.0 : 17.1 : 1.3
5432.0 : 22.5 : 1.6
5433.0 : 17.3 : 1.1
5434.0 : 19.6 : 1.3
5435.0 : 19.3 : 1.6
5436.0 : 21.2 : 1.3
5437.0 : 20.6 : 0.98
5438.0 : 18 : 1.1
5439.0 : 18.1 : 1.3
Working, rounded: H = 19.6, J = 19.9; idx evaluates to 0.0515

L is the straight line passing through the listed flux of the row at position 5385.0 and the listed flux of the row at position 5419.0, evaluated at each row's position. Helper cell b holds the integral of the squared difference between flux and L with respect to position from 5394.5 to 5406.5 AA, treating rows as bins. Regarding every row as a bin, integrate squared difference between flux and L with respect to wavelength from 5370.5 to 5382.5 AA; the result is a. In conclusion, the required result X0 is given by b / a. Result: 1.5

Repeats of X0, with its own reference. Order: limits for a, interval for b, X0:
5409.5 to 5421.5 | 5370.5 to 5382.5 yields 0.6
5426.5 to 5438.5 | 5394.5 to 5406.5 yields 0.6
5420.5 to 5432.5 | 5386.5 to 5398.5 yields 0.8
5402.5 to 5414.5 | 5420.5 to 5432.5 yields 0.6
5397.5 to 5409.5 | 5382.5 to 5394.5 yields 0.2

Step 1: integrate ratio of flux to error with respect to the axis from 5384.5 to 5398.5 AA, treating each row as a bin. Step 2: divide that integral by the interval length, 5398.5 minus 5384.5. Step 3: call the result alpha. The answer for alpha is 12.0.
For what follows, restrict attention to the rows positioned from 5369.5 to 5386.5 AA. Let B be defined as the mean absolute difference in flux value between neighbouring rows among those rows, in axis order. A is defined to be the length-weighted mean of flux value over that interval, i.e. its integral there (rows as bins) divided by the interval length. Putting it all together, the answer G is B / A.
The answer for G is 0.078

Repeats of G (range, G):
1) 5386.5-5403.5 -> 0.101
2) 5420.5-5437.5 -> 0.076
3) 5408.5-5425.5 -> 0.108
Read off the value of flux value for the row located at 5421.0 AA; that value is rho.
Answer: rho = 20.1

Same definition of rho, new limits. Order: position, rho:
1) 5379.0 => 20.2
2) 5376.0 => 21.2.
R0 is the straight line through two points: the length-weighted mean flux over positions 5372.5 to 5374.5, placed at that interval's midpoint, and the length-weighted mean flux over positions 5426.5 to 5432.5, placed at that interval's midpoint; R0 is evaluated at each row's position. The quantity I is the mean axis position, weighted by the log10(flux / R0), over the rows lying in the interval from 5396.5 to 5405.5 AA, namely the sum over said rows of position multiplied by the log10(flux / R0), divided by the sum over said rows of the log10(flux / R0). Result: 5402.1 AA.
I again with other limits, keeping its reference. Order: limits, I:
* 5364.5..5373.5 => 5368.6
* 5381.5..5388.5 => 5384.1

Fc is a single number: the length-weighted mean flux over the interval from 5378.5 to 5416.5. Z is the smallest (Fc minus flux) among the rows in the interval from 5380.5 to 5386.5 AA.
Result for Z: -1.6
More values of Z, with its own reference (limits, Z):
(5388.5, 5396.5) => -1.6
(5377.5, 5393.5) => -2.9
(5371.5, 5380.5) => -2.9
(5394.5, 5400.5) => -2.2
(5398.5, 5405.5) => -3.3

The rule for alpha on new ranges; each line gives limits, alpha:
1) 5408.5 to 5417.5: 10.8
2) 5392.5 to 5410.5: 7.8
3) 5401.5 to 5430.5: 11.4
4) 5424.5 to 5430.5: 14.2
